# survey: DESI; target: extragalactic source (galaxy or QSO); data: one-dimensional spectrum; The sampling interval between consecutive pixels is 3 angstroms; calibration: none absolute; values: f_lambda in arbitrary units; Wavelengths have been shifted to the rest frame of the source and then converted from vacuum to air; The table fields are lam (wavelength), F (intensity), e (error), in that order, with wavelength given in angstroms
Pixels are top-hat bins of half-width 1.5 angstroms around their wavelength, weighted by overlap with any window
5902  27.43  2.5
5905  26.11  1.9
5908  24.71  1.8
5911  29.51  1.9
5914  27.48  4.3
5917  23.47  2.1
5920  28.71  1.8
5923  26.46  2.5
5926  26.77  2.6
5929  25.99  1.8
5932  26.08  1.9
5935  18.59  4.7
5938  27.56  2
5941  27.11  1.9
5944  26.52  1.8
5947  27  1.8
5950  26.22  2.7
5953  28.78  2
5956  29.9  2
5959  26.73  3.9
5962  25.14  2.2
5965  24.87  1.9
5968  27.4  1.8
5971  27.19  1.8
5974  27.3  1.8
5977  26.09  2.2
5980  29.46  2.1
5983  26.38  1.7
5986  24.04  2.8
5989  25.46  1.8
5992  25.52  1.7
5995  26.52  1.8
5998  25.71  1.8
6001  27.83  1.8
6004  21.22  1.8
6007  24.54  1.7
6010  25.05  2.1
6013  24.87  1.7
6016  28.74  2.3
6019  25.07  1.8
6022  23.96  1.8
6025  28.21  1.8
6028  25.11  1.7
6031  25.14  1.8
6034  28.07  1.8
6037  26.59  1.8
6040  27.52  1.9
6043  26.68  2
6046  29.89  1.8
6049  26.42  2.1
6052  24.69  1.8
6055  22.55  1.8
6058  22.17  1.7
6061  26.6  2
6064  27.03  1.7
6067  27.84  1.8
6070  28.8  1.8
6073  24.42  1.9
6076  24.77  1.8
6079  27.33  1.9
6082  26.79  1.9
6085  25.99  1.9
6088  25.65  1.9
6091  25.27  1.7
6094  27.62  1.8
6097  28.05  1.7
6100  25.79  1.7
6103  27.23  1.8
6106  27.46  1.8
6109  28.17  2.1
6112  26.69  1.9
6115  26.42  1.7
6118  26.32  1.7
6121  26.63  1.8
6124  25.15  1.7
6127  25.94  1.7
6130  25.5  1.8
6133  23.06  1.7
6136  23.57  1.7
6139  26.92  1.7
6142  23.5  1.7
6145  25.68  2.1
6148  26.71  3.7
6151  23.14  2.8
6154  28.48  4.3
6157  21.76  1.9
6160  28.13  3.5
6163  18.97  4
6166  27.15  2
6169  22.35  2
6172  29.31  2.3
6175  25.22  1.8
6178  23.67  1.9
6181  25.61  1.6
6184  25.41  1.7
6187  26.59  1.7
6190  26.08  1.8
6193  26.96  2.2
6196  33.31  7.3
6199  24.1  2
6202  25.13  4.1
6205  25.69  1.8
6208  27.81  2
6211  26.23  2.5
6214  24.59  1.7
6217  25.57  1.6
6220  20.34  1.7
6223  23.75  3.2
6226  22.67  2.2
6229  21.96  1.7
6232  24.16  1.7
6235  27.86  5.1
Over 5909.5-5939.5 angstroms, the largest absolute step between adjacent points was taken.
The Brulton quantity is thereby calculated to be 9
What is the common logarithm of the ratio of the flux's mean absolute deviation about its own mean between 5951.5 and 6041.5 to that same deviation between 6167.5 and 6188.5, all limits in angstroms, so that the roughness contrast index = 0.01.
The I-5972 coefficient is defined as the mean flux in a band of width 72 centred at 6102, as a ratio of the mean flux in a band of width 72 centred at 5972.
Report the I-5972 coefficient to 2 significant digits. 0.99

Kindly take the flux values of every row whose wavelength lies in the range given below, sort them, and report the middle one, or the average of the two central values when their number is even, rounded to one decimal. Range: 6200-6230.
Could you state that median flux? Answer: 24.9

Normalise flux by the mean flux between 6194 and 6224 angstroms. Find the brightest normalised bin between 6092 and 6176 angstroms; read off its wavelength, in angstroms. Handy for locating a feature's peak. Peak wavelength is 6172 angstroms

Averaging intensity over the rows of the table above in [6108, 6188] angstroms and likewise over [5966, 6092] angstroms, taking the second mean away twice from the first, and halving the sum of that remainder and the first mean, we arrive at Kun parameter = -0.7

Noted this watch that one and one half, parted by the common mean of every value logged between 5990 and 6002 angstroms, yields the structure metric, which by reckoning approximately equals 0.057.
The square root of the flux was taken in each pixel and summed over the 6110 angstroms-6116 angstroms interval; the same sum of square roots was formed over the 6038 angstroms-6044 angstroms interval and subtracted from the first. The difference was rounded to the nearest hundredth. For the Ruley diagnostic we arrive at -0.10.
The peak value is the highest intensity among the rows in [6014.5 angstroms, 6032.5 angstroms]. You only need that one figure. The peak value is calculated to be 28.74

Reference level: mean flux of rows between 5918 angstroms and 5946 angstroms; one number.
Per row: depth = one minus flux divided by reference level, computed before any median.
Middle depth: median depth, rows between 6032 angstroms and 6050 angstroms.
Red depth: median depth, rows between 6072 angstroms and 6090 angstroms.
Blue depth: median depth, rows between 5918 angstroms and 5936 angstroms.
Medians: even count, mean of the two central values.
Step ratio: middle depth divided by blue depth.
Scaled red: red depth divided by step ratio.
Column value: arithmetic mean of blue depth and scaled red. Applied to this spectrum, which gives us -0.005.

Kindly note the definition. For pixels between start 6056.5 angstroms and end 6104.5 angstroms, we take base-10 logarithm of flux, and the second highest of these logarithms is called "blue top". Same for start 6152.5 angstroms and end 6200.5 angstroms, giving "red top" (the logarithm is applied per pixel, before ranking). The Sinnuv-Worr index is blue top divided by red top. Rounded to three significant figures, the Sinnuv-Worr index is 0.987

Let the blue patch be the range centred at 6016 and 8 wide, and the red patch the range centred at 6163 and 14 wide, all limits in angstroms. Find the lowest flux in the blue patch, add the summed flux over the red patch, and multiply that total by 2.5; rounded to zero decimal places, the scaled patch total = 358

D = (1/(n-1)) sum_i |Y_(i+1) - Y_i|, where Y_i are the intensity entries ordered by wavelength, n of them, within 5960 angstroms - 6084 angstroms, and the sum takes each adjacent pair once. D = 1.9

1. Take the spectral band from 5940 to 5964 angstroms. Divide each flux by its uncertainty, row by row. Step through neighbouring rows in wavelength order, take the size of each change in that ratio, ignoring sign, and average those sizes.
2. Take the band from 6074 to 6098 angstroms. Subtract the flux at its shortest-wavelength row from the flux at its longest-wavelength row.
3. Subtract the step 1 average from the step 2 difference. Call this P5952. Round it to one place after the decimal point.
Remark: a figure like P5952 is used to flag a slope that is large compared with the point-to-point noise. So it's -0.1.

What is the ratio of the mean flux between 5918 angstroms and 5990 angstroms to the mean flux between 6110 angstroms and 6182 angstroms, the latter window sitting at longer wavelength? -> 1.05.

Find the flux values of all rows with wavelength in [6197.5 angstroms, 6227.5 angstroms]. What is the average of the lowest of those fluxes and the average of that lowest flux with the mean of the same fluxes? 21.4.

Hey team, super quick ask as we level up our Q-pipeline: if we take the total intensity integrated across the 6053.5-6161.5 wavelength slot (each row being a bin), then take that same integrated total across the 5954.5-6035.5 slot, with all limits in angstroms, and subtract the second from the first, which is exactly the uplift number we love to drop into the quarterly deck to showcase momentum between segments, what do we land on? 683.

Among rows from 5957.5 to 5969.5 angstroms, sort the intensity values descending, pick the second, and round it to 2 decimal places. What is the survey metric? 26.73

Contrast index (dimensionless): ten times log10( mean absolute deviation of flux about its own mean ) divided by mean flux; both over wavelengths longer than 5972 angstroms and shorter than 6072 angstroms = 0.078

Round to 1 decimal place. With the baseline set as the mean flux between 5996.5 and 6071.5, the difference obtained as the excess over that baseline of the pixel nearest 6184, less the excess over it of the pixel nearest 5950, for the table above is -0.8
